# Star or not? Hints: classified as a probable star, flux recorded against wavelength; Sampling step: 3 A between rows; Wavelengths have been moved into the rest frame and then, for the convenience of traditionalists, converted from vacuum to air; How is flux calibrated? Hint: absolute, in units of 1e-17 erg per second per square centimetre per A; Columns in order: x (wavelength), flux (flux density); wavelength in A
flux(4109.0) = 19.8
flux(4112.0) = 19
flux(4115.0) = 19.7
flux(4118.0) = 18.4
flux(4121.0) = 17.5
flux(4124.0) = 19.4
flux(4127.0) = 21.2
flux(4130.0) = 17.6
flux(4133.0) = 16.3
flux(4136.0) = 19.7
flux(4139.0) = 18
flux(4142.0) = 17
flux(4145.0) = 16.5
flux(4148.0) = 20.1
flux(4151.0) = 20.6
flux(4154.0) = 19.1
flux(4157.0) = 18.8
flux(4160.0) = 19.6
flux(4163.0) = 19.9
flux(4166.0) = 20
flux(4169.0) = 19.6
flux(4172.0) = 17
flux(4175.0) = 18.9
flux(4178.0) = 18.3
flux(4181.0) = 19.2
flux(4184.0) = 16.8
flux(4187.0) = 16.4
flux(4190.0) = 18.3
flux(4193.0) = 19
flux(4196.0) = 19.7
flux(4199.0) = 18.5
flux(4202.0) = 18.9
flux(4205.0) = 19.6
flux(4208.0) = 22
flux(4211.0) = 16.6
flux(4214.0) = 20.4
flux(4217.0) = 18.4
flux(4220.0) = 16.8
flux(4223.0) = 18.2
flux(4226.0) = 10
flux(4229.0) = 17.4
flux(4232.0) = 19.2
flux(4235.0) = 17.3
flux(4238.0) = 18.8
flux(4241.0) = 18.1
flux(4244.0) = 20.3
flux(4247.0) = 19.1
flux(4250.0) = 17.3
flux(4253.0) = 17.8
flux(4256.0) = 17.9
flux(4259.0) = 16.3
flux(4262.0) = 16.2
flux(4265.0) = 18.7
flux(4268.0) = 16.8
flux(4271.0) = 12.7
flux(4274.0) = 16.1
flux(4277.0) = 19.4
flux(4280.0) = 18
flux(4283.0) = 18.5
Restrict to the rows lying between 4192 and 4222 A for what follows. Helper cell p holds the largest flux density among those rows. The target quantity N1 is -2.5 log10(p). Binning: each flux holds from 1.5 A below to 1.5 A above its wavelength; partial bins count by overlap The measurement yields -3.36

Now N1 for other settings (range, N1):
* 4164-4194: -3.25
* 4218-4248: -3.27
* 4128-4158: -3.28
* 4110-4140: -3.32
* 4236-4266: -3.27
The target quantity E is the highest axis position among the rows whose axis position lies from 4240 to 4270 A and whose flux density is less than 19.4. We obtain 4268.0 A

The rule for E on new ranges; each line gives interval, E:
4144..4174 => 4172.0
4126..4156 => 4154.0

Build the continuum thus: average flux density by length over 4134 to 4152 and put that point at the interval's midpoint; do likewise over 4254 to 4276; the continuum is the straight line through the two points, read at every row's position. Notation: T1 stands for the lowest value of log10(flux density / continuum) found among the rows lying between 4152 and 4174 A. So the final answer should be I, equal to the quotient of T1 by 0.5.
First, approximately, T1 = -0.03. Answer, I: -0.05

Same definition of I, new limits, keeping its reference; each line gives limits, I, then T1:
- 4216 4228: -0.47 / -0.23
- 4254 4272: -0.22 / -0.11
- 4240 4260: -0.02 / -0.01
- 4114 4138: -0.12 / -0.06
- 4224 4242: -0.47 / -0.23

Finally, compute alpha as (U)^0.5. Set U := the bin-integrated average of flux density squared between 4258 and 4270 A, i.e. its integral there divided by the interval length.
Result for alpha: 16.9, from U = 286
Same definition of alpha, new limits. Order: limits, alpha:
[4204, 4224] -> 18.9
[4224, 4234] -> 16.2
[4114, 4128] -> 19.2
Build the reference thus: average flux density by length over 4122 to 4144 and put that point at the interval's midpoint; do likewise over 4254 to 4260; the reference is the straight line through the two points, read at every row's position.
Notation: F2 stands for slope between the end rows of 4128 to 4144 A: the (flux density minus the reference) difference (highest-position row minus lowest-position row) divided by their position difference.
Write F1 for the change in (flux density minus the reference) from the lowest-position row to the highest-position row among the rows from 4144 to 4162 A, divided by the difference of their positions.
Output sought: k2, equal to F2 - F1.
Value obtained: -0.26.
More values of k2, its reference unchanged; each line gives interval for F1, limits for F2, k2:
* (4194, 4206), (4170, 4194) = 0.11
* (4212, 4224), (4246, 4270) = 0.13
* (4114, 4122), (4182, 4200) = 0.48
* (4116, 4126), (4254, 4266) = -0.08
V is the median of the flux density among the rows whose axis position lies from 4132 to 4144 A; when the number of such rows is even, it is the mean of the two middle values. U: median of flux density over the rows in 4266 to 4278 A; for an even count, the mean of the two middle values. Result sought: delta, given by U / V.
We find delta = 0.94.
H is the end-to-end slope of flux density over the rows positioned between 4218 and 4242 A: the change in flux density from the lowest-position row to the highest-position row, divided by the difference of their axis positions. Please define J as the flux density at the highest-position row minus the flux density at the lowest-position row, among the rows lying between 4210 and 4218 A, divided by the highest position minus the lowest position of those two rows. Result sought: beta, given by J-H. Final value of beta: 0.24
